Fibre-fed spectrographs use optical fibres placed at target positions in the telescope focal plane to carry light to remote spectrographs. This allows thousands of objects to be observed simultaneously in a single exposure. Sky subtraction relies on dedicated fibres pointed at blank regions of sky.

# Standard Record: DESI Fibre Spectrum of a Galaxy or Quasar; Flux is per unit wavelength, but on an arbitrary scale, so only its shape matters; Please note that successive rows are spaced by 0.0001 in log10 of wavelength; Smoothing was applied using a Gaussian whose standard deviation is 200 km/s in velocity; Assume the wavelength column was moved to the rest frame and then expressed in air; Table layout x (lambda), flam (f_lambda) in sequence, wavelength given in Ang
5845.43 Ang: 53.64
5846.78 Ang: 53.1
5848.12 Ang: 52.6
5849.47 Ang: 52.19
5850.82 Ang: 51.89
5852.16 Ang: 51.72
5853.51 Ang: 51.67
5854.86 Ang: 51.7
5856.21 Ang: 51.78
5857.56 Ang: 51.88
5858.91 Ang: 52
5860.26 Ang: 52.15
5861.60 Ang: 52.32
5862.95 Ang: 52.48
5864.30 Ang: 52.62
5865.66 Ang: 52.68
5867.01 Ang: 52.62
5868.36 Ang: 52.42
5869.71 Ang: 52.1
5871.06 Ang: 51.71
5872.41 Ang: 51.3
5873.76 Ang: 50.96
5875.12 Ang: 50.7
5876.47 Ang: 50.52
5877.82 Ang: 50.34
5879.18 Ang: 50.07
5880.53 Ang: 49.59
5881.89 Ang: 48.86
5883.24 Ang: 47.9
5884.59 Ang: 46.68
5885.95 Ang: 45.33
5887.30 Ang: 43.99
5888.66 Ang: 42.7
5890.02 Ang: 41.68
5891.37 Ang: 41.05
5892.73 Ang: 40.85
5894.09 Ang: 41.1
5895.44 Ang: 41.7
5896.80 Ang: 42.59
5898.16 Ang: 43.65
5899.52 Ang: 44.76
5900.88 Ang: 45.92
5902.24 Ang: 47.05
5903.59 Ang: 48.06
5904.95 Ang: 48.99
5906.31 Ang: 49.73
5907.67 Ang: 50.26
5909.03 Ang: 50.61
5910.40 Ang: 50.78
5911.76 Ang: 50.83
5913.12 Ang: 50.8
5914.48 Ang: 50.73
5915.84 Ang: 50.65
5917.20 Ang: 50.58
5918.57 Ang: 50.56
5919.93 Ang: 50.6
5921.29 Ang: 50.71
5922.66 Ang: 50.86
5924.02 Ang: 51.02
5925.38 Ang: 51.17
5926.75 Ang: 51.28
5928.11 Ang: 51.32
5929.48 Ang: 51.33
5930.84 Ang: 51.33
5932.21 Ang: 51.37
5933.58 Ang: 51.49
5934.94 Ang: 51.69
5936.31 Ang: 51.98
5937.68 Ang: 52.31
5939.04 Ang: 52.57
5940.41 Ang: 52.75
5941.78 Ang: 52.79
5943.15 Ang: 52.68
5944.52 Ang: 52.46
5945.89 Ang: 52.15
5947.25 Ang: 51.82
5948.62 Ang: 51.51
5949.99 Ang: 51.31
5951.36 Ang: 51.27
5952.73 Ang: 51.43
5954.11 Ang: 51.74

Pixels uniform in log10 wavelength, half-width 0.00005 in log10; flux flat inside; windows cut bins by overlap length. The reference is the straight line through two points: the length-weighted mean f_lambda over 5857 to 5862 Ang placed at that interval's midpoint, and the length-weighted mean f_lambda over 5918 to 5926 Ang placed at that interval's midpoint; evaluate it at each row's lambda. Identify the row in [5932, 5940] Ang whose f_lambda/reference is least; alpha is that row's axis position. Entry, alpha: 5932.21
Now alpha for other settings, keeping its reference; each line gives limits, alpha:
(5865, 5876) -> 5875.12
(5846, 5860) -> 5853.51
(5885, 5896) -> 5892.73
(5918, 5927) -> 5918.57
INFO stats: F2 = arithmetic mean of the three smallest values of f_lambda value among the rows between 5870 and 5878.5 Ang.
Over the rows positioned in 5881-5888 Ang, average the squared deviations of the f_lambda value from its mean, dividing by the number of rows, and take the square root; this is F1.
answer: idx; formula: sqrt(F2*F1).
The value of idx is 9.4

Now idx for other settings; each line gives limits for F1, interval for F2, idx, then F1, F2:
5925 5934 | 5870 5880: 2.1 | 0.1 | 50.3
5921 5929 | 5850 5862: 3.4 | 0.2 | 51.7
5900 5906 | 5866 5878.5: 7.6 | 1.1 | 50.5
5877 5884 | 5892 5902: 6.0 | 0.9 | 41.2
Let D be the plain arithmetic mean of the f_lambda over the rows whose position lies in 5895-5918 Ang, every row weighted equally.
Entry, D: 48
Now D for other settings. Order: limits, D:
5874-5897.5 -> 46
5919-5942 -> 52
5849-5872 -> 52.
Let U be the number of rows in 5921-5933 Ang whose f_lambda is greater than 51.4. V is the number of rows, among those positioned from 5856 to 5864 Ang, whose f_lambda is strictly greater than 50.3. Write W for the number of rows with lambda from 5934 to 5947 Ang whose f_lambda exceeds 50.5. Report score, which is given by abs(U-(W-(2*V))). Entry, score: 3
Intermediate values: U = 0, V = 6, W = 9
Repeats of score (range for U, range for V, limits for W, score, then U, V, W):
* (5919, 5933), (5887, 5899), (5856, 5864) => 6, 0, 0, 6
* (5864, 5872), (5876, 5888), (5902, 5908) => 10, 6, 2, 0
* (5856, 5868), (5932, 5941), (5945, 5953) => 17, 9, 7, 6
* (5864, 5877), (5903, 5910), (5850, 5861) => 0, 6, 1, 8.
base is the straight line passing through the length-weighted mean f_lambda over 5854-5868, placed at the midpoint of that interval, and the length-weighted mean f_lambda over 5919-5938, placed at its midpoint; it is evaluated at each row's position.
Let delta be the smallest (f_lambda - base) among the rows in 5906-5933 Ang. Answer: -2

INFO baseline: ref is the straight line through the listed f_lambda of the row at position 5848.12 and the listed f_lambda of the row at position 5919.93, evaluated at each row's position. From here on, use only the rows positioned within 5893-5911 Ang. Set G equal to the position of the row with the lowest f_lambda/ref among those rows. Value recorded 5894.09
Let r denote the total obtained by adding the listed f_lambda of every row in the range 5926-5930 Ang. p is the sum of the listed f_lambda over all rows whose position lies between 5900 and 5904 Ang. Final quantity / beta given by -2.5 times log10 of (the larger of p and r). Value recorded -5.47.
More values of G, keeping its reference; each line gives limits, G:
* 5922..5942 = 5922.66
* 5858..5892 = 5891.37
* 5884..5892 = 5891.37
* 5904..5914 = 5904.95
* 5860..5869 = 5860.26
